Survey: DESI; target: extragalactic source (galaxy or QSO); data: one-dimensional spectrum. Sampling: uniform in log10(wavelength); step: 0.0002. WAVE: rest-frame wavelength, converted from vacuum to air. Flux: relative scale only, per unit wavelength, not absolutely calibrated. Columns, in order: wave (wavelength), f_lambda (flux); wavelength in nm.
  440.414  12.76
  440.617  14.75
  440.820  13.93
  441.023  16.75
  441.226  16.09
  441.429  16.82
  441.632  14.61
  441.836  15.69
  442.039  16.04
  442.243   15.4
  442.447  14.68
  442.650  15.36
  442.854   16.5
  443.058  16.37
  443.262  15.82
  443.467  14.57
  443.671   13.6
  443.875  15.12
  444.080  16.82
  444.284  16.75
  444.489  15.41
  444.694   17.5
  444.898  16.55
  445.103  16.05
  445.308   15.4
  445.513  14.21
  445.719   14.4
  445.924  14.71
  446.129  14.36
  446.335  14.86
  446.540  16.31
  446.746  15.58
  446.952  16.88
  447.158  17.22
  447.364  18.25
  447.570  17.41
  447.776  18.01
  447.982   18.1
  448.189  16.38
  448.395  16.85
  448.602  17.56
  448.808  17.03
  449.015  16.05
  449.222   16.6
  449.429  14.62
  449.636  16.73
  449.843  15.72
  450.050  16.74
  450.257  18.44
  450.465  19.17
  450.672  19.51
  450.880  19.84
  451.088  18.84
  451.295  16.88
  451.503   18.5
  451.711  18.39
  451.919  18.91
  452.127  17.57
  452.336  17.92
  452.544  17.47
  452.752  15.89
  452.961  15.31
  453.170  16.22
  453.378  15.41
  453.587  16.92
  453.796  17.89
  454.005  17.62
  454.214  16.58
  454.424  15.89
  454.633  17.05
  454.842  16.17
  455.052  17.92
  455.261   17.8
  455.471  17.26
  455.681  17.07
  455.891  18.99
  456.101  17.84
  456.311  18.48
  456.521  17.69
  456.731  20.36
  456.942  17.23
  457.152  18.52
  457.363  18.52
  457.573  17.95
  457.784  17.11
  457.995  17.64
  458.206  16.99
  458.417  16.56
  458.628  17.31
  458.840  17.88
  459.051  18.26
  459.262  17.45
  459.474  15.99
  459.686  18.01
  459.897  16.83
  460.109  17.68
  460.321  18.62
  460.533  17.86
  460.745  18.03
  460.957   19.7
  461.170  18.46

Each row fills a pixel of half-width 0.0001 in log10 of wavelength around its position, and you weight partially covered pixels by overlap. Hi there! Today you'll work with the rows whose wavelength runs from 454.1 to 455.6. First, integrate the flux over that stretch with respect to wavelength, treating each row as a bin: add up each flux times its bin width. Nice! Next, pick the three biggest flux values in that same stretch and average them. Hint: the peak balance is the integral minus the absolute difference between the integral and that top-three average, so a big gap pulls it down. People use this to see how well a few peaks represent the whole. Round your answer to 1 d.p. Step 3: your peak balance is 17.7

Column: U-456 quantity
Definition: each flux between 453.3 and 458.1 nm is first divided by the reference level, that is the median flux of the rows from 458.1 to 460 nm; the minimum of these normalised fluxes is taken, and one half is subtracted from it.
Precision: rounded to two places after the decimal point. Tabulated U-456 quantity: 0.39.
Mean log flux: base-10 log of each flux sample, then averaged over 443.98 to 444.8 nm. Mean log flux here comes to 1.22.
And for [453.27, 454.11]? 1.23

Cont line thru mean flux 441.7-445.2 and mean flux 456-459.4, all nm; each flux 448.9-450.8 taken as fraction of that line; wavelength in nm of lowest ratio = 449.429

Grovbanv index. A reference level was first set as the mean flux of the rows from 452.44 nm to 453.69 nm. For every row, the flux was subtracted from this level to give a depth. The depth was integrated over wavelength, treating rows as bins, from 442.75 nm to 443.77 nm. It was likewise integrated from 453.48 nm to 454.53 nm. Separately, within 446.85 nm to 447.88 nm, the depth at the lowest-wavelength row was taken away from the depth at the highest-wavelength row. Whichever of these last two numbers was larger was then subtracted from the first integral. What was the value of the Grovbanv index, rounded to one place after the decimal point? 1.7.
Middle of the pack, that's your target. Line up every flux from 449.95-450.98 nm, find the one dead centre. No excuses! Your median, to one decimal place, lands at 19.2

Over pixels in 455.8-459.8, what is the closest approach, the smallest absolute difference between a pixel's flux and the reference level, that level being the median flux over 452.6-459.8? 0.070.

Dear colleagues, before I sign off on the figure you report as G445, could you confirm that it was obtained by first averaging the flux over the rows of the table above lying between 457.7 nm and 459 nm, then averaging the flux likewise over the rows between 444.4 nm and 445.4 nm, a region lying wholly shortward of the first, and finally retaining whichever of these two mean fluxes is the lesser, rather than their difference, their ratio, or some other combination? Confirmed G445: 16.2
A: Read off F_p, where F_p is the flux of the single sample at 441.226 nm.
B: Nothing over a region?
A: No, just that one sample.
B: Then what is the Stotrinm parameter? 16.09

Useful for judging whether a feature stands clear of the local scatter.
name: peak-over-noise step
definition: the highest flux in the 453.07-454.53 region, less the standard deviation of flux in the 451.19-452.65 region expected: 17.2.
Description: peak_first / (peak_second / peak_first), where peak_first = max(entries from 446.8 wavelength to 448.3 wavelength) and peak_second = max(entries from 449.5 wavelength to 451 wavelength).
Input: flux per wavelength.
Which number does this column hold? 16.8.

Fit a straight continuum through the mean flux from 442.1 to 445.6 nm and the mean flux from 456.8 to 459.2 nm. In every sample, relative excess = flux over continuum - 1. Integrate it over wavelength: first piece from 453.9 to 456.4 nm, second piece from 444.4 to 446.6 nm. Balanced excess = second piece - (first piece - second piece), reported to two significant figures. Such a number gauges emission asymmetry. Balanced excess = -0.15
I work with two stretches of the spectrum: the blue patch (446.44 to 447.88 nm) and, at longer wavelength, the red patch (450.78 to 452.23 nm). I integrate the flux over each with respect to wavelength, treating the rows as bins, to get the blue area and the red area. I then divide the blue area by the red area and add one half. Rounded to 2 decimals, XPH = 1.42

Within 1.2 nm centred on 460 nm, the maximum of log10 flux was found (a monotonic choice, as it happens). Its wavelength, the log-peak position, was 460.321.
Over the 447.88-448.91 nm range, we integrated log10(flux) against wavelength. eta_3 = 1.27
